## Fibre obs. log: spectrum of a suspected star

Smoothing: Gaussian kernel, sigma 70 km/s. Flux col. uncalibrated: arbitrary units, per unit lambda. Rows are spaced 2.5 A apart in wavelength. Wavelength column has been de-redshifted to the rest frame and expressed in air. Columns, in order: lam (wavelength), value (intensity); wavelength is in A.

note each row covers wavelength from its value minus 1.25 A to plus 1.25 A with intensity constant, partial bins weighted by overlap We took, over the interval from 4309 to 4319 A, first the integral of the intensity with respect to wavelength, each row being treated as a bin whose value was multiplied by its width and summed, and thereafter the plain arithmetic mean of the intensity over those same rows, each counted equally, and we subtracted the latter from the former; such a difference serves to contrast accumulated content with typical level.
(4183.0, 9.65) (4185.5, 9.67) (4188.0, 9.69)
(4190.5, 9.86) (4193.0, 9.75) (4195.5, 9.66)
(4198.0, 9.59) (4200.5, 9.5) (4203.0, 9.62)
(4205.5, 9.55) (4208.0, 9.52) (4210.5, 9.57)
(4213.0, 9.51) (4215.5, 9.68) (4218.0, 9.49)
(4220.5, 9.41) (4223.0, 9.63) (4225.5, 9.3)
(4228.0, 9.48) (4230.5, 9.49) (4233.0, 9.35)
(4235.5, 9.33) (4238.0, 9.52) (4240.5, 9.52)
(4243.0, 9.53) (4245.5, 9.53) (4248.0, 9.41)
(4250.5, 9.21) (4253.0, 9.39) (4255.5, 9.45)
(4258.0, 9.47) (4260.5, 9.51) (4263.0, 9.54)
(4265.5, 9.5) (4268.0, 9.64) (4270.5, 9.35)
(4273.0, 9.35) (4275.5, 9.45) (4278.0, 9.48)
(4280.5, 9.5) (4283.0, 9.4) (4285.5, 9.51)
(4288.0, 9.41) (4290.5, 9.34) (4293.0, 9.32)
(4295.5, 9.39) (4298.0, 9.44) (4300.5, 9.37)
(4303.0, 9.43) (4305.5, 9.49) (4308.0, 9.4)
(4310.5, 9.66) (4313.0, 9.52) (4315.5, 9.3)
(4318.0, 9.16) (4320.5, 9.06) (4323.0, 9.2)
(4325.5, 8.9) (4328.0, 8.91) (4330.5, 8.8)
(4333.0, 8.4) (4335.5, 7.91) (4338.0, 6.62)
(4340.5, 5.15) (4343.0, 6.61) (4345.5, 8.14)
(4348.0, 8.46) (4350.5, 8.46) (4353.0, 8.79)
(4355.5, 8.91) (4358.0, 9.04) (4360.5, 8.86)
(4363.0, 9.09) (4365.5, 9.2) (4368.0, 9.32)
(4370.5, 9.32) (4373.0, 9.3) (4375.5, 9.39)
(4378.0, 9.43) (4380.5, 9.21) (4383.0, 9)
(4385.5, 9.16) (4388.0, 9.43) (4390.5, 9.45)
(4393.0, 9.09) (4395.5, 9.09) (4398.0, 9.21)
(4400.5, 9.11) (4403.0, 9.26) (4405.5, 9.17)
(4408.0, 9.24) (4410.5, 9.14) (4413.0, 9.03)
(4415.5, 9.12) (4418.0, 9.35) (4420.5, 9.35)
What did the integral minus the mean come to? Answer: 85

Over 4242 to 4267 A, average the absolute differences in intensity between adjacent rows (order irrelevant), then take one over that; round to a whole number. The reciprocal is 13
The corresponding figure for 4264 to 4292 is 10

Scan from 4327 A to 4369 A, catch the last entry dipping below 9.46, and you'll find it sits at 4368.0 A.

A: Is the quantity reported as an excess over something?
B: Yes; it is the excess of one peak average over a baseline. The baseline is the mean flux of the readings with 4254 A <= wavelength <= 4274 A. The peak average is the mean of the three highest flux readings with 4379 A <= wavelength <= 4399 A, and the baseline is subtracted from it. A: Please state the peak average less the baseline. -0.11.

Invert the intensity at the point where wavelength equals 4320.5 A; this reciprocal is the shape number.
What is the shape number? 0.110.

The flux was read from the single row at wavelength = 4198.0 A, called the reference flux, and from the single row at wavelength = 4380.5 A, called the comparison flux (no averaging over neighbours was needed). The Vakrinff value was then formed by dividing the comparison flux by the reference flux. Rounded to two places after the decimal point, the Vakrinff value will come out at 0.96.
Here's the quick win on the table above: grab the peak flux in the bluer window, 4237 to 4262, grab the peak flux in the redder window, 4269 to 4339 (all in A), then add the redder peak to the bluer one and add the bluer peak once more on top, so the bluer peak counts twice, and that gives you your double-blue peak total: 28.7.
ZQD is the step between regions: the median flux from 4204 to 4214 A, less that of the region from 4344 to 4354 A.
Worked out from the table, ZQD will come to 1.1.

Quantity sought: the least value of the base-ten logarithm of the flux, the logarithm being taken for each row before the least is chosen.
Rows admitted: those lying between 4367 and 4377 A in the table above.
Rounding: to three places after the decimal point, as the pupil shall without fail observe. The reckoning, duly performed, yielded 0.968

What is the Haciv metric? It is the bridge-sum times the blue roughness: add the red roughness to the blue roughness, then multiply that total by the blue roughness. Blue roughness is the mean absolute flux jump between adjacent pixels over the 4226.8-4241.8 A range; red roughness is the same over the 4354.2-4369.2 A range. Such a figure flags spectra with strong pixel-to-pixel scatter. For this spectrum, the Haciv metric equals 0.016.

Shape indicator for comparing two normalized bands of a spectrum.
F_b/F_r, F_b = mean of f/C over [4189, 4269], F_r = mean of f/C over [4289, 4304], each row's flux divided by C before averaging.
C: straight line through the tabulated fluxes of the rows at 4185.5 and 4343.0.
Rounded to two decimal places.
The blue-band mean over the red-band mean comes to 0.87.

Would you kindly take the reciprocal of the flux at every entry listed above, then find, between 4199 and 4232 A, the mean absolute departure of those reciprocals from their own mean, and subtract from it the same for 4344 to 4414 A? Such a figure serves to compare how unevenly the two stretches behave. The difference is -0.0020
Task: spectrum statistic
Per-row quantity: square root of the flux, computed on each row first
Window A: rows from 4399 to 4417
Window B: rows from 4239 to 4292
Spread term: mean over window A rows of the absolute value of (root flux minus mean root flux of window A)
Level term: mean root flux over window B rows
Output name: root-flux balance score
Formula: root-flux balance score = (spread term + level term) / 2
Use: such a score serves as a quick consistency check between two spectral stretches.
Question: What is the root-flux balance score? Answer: 1.54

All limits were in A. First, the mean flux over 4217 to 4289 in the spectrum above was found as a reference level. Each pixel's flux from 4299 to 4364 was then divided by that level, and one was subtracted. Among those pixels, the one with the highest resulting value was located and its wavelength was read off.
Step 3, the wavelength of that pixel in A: 4310.5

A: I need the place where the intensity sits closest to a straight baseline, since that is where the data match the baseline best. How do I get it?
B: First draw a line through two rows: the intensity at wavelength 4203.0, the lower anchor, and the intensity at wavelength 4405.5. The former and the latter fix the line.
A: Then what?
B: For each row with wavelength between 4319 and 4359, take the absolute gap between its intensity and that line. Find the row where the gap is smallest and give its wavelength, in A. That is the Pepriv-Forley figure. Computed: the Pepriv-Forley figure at 4323.0 A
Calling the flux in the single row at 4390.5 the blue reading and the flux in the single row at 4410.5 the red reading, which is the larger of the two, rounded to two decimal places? 9.45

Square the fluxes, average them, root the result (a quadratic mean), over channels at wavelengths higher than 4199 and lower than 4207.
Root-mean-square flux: 9.56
